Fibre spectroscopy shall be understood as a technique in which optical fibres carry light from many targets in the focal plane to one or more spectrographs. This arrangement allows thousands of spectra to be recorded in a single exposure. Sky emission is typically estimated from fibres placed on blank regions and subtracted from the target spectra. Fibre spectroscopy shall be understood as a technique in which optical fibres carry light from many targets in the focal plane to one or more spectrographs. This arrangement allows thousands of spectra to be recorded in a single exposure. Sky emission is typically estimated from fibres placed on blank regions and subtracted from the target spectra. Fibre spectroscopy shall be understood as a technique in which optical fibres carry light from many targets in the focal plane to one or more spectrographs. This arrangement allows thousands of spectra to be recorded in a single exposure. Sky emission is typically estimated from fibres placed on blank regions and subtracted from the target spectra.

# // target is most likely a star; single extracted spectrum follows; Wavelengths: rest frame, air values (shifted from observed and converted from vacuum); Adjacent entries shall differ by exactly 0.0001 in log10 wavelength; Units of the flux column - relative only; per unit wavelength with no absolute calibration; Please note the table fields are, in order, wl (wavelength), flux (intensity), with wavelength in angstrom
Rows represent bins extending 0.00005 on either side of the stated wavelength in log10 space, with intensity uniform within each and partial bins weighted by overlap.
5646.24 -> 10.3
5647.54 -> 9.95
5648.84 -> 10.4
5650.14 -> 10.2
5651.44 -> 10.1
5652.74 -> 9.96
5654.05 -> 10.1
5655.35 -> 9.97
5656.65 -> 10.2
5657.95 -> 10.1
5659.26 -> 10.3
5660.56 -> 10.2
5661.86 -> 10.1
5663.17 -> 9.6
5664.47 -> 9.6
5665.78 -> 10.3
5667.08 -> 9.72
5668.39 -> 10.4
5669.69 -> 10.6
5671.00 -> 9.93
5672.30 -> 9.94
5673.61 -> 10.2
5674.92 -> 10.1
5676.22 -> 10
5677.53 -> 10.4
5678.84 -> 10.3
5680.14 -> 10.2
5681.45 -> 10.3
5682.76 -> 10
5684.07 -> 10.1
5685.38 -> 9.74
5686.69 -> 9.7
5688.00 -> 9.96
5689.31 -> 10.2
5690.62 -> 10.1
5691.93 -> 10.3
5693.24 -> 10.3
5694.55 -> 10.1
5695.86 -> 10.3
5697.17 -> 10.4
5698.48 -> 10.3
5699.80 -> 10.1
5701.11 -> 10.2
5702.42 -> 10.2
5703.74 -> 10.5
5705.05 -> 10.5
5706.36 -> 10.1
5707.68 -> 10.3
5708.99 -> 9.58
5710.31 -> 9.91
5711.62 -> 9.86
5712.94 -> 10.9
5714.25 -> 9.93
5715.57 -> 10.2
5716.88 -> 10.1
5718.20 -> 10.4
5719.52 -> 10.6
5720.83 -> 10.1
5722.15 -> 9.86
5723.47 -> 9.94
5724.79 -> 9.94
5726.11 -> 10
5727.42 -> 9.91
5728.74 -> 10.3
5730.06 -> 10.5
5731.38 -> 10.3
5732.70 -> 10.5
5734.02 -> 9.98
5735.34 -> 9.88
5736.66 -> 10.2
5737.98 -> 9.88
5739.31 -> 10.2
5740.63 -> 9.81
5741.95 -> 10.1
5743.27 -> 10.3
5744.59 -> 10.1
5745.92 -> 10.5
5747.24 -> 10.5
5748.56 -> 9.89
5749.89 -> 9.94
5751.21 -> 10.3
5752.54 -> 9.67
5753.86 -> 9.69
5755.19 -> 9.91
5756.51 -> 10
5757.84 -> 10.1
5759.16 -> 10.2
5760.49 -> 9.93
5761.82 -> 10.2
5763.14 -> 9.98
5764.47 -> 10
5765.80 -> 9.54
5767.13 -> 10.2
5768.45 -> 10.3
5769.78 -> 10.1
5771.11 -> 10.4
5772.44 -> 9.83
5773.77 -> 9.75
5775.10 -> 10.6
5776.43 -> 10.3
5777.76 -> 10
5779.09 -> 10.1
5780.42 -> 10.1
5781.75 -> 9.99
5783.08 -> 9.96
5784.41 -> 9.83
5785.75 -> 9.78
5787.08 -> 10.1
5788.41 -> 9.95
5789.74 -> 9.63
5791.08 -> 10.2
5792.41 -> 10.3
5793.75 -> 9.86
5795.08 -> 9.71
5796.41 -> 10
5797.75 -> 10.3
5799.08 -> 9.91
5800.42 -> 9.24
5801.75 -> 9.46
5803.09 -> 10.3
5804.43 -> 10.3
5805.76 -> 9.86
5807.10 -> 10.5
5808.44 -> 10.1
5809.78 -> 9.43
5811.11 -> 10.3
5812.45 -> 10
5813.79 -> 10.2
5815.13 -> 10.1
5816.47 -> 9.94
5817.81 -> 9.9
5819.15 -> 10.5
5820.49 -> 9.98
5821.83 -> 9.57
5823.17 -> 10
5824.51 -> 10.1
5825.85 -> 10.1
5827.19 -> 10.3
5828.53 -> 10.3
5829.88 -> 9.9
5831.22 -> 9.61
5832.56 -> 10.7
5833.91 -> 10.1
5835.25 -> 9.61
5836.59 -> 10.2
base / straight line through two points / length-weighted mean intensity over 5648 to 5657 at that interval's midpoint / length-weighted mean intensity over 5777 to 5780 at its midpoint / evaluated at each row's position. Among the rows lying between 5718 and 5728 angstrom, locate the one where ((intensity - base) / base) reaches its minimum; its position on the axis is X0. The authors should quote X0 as 5722.15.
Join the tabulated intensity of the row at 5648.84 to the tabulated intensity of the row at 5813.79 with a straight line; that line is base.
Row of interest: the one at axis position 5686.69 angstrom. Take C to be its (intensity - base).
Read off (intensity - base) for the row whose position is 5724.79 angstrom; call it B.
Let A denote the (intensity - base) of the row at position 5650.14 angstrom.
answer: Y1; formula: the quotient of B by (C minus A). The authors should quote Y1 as 0.8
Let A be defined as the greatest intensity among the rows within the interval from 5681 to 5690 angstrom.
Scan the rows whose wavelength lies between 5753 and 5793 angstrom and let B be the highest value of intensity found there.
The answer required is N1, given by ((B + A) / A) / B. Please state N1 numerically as 0.1914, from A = 10.3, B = 10.6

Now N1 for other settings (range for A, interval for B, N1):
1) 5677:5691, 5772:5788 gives 0.1905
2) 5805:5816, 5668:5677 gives 0.1896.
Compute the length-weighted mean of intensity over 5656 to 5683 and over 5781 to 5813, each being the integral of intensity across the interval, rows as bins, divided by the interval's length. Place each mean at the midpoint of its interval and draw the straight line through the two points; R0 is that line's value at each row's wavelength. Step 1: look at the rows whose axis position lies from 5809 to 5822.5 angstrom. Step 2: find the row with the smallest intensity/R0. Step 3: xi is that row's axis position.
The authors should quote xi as 5809.78 angstrom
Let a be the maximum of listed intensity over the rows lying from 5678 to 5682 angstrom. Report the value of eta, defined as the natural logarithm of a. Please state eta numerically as 2.332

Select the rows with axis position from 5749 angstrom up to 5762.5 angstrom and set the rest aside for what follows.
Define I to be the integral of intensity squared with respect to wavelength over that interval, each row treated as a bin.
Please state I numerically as 1348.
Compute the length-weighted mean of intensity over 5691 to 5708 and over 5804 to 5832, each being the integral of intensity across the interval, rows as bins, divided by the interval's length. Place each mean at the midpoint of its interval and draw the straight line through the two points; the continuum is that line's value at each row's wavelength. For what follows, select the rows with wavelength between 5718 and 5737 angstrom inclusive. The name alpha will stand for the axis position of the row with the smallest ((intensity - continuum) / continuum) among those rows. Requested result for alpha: 5722.15 angstrom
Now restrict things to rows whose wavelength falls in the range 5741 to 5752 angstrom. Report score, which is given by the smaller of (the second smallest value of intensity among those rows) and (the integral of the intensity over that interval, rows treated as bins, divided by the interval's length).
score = 9.94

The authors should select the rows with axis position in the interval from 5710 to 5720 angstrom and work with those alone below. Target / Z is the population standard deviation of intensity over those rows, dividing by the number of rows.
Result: 0.35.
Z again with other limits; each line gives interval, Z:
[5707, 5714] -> 0.46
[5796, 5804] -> 0.40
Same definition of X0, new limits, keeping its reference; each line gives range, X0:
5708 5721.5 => 5708.99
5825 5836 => 5831.22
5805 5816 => 5809.78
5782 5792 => 5789.74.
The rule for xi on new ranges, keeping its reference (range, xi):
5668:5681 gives 5671.00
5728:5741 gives 5740.63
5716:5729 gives 5722.15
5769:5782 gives 5773.77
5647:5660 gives 5647.54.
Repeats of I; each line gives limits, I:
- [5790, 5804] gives 1380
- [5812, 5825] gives 1308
